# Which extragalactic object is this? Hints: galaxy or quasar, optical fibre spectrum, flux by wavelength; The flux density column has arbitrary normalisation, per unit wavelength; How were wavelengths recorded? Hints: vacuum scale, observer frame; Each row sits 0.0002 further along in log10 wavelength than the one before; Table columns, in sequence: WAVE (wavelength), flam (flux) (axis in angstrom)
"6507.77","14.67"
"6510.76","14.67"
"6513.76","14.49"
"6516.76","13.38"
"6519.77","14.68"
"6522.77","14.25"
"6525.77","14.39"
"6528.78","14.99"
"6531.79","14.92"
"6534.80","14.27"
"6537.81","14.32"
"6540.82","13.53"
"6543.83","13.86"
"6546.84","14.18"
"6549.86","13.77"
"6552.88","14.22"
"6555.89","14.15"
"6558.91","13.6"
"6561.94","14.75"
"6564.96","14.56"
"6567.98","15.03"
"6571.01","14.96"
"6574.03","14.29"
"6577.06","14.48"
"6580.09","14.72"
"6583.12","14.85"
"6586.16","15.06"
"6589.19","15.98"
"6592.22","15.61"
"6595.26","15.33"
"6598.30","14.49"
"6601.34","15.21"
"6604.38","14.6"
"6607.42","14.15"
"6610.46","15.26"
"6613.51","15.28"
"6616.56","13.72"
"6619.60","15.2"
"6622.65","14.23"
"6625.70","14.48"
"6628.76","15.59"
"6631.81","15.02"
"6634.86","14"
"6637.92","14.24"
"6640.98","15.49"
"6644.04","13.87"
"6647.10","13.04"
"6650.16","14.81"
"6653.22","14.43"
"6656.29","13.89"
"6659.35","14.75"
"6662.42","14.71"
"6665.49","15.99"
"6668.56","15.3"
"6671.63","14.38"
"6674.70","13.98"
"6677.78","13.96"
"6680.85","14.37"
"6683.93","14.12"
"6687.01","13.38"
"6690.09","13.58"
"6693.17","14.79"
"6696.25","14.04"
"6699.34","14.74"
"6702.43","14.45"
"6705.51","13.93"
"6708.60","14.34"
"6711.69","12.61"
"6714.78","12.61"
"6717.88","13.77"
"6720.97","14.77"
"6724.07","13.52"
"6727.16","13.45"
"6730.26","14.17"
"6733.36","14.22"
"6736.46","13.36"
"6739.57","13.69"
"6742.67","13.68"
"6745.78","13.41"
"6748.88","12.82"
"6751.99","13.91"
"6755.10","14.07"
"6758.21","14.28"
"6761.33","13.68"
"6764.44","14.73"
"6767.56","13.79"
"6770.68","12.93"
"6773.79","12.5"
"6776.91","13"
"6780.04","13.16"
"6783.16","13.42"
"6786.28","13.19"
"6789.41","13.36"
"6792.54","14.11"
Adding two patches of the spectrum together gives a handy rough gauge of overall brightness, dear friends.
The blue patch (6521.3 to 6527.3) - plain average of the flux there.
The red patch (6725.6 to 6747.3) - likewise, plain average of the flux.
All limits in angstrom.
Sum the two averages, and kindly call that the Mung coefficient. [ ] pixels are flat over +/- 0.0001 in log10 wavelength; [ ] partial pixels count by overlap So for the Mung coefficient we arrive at 28.0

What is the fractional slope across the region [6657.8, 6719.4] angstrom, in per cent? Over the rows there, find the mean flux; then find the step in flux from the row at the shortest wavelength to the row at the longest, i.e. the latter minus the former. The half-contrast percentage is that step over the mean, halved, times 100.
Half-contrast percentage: -3.5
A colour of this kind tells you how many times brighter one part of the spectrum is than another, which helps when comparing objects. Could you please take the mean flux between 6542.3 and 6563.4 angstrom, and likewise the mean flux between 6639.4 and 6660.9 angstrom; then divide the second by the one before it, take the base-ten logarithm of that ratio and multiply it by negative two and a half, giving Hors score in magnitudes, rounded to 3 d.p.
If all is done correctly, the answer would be -0.019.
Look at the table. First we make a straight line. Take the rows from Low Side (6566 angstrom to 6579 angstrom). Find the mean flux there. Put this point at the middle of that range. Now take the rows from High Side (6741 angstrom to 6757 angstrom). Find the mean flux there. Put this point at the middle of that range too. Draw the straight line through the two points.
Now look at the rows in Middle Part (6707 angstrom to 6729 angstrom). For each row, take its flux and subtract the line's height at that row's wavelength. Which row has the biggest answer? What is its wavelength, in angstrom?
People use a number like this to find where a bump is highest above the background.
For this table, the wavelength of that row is 6720.97 angstrom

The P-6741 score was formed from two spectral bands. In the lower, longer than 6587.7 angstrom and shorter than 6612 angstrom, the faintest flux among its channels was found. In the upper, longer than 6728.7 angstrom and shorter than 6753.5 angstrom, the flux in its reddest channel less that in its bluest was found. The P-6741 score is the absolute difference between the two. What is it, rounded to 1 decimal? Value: 14.4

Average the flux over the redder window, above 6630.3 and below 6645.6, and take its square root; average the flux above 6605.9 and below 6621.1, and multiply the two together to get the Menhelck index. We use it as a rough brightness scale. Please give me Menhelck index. 56.1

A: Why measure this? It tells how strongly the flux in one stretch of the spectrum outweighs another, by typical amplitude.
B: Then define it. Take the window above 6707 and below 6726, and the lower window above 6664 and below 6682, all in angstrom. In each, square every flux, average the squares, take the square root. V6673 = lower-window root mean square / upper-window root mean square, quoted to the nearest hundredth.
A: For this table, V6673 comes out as 1.08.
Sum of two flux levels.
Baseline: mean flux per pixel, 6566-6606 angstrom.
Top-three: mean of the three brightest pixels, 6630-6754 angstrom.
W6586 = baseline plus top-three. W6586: 30.6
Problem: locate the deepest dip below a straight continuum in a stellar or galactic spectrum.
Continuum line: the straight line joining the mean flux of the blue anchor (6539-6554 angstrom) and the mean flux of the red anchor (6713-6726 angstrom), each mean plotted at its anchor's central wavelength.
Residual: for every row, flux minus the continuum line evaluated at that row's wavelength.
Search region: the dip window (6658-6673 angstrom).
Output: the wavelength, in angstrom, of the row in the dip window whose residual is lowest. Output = 6671.63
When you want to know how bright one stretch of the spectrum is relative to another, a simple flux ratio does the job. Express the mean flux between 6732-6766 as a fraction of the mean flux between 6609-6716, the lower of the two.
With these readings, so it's 0.961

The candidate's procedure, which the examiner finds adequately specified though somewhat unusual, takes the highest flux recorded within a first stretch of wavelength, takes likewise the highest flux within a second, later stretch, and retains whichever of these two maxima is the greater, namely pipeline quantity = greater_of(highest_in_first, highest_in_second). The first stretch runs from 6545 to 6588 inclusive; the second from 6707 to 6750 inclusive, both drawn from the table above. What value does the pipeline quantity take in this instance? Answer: 15.1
